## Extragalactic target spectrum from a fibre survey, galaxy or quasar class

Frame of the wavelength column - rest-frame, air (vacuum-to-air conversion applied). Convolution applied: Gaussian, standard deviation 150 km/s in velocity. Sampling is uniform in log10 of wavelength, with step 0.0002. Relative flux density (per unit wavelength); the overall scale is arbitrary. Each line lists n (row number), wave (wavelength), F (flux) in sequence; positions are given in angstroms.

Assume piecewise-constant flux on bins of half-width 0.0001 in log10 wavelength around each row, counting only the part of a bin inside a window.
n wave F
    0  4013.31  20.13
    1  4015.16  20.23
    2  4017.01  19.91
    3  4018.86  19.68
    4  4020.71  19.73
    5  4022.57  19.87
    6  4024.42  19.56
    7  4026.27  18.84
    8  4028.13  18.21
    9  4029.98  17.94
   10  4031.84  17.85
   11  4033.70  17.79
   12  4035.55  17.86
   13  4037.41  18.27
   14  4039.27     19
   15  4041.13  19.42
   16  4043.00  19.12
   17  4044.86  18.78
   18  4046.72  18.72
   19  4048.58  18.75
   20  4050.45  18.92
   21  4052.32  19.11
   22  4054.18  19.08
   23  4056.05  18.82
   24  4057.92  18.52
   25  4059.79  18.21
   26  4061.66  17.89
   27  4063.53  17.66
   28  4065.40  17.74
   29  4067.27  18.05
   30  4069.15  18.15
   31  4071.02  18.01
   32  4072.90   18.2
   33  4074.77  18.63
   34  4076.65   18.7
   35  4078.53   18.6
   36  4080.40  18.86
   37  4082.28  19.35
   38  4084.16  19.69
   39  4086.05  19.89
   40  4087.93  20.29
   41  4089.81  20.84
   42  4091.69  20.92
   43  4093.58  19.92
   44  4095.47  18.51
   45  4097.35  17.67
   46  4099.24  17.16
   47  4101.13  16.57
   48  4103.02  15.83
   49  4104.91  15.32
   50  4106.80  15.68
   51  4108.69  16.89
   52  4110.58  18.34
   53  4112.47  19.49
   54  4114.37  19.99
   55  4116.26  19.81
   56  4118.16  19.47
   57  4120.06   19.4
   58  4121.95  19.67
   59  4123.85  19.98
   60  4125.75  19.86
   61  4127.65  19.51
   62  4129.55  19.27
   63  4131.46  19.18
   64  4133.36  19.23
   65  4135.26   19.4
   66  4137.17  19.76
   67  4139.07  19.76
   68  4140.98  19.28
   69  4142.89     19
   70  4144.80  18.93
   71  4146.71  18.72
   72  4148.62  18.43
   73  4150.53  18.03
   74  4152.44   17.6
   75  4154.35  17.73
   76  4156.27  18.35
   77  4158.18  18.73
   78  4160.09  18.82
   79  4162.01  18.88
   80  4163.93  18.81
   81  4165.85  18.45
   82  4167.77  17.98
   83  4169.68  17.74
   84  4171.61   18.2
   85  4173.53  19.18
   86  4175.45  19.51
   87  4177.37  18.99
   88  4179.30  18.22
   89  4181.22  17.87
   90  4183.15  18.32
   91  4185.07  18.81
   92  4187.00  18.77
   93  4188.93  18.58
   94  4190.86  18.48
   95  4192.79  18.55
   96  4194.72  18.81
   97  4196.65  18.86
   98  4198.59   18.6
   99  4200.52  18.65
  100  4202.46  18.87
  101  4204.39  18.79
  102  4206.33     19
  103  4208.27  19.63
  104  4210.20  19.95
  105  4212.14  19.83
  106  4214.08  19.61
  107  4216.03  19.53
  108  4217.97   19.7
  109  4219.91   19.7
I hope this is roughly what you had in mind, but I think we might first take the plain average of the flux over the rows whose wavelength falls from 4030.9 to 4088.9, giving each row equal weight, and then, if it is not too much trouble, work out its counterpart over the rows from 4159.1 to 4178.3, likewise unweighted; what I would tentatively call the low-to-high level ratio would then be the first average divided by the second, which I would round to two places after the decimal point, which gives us 1.00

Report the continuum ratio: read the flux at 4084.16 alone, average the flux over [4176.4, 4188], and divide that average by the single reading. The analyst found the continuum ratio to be 0.94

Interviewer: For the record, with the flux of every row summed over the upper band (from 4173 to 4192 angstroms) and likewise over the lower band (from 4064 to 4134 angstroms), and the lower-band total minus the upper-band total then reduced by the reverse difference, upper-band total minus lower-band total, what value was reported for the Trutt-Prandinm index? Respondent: 1012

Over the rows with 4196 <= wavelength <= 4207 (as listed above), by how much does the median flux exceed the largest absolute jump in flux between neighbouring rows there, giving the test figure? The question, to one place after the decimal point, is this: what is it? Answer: 18.6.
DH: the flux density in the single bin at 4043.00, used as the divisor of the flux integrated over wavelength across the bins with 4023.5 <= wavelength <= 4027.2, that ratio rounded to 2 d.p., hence 3.72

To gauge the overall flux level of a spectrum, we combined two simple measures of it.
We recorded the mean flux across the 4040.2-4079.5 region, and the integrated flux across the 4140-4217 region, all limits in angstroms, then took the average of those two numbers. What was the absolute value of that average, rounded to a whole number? 730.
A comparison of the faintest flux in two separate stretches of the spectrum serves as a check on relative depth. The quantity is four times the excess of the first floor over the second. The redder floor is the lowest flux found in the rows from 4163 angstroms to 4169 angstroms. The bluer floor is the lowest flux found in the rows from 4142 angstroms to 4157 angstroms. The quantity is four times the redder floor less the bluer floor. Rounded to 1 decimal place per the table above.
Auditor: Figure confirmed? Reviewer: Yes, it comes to 1.5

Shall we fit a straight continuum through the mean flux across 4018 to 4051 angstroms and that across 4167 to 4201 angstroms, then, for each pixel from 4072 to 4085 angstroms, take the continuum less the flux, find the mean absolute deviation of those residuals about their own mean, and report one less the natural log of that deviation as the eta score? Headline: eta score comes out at 2.0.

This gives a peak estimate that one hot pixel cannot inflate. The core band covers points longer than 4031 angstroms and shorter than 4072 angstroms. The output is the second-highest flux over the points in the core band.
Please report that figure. 19.12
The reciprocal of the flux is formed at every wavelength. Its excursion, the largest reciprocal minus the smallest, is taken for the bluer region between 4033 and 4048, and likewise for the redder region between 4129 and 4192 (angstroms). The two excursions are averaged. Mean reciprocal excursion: 0.0055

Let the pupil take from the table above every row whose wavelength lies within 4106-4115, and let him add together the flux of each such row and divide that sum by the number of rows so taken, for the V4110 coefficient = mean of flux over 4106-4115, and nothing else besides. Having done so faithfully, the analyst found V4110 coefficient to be 18.1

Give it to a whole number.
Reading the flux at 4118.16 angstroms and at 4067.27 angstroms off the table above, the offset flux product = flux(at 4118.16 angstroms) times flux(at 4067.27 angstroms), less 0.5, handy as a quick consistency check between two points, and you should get 351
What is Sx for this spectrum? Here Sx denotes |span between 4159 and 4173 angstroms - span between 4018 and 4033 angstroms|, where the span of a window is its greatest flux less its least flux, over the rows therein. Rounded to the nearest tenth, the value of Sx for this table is 0.9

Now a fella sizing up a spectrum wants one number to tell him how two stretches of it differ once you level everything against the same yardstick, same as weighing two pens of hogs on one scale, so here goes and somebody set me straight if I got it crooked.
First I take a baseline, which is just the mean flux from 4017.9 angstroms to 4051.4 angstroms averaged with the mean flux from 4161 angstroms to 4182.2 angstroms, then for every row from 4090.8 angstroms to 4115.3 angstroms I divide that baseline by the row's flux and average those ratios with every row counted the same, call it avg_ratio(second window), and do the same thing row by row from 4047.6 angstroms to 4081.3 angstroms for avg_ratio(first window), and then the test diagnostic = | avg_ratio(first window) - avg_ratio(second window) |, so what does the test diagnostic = 0.04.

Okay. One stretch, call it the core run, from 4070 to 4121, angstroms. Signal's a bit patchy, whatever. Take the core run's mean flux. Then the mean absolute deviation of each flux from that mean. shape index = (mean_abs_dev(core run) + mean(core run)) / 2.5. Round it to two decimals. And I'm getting 7.92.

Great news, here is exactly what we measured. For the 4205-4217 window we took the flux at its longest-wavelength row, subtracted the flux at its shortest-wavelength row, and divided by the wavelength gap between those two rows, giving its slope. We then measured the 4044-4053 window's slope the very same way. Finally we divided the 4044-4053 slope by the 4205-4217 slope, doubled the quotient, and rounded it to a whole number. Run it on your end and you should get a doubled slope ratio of 2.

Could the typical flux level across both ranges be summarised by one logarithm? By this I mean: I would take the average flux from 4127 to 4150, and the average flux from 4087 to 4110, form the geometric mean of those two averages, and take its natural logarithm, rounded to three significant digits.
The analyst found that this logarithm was 2.92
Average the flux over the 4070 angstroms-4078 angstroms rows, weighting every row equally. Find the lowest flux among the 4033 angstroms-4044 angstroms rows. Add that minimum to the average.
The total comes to 36.2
